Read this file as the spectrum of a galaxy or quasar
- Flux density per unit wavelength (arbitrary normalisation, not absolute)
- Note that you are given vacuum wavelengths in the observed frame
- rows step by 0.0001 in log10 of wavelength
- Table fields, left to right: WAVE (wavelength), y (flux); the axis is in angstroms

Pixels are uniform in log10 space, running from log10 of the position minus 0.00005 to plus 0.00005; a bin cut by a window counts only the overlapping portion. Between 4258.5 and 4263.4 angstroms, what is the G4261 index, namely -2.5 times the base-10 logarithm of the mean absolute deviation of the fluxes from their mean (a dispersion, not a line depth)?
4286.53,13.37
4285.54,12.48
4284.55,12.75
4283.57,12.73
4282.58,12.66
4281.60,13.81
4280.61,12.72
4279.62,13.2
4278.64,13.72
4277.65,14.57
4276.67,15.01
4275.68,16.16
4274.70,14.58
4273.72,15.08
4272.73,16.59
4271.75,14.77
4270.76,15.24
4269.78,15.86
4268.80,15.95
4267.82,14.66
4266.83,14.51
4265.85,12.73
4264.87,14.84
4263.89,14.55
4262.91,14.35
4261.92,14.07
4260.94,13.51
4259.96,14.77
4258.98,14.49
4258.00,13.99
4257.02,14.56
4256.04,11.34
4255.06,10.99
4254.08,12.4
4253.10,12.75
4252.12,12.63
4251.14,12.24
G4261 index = 1.1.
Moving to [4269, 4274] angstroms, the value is 0.6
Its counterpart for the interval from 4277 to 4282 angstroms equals 0.7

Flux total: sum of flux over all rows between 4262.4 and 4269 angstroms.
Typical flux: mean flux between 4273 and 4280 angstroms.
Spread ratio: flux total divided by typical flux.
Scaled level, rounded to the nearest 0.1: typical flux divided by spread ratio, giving 2.1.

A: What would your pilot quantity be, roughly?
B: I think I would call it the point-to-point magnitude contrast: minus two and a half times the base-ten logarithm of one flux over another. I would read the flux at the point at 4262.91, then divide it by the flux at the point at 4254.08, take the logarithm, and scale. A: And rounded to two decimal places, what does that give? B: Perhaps -0.16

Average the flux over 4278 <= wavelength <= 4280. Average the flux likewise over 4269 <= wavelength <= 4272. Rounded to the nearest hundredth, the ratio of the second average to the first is 1.14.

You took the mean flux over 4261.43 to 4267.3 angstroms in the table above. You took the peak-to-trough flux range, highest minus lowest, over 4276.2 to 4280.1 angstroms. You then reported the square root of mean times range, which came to 5.1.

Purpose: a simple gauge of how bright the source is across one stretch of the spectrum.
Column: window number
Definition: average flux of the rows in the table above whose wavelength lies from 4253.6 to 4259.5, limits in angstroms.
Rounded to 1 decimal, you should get 13.0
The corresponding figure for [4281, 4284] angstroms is 13.1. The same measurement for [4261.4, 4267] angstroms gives 14.2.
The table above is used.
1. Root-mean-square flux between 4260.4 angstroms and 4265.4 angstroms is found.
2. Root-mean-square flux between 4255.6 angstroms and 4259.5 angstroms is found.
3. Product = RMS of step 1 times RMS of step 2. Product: 195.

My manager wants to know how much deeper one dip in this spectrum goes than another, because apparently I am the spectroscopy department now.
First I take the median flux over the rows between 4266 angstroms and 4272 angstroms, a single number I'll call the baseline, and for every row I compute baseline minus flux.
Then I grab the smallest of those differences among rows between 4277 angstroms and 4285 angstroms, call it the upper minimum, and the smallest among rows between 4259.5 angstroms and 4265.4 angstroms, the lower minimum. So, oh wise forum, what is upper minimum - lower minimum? 0.3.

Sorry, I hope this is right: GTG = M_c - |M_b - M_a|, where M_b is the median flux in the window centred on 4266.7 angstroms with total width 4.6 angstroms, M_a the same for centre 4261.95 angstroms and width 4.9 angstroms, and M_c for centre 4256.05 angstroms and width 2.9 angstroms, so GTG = 11.0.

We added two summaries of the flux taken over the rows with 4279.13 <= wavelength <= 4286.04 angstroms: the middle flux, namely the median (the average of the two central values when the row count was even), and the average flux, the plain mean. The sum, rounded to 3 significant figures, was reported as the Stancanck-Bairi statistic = 25.6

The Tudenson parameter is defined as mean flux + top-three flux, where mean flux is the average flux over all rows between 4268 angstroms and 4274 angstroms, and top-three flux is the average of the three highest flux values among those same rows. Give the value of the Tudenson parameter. 31.7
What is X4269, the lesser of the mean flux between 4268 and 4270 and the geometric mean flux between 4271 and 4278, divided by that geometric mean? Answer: 1.000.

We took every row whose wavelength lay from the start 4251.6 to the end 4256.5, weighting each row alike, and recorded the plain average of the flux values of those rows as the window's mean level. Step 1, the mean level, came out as 12.0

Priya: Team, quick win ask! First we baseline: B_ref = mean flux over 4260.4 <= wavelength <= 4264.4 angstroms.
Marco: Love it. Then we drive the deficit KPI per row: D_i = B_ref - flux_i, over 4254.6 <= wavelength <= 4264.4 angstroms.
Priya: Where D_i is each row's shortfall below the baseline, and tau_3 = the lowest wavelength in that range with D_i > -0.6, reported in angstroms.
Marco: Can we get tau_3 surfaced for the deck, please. 4255.06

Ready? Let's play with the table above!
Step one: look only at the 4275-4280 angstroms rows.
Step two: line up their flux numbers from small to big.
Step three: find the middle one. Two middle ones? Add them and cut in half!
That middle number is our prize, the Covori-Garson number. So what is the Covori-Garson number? 14.6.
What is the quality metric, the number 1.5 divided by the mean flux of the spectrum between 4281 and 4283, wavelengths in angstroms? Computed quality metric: 0.113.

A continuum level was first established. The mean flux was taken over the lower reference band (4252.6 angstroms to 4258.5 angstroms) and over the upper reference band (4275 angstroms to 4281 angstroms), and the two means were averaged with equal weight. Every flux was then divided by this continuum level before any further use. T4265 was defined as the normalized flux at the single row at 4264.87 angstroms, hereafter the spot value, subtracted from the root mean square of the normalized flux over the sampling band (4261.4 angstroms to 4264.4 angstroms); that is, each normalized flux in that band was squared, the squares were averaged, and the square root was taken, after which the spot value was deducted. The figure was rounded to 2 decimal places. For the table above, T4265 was -0.04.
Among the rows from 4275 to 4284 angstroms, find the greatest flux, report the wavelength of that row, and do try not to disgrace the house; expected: 4275.68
